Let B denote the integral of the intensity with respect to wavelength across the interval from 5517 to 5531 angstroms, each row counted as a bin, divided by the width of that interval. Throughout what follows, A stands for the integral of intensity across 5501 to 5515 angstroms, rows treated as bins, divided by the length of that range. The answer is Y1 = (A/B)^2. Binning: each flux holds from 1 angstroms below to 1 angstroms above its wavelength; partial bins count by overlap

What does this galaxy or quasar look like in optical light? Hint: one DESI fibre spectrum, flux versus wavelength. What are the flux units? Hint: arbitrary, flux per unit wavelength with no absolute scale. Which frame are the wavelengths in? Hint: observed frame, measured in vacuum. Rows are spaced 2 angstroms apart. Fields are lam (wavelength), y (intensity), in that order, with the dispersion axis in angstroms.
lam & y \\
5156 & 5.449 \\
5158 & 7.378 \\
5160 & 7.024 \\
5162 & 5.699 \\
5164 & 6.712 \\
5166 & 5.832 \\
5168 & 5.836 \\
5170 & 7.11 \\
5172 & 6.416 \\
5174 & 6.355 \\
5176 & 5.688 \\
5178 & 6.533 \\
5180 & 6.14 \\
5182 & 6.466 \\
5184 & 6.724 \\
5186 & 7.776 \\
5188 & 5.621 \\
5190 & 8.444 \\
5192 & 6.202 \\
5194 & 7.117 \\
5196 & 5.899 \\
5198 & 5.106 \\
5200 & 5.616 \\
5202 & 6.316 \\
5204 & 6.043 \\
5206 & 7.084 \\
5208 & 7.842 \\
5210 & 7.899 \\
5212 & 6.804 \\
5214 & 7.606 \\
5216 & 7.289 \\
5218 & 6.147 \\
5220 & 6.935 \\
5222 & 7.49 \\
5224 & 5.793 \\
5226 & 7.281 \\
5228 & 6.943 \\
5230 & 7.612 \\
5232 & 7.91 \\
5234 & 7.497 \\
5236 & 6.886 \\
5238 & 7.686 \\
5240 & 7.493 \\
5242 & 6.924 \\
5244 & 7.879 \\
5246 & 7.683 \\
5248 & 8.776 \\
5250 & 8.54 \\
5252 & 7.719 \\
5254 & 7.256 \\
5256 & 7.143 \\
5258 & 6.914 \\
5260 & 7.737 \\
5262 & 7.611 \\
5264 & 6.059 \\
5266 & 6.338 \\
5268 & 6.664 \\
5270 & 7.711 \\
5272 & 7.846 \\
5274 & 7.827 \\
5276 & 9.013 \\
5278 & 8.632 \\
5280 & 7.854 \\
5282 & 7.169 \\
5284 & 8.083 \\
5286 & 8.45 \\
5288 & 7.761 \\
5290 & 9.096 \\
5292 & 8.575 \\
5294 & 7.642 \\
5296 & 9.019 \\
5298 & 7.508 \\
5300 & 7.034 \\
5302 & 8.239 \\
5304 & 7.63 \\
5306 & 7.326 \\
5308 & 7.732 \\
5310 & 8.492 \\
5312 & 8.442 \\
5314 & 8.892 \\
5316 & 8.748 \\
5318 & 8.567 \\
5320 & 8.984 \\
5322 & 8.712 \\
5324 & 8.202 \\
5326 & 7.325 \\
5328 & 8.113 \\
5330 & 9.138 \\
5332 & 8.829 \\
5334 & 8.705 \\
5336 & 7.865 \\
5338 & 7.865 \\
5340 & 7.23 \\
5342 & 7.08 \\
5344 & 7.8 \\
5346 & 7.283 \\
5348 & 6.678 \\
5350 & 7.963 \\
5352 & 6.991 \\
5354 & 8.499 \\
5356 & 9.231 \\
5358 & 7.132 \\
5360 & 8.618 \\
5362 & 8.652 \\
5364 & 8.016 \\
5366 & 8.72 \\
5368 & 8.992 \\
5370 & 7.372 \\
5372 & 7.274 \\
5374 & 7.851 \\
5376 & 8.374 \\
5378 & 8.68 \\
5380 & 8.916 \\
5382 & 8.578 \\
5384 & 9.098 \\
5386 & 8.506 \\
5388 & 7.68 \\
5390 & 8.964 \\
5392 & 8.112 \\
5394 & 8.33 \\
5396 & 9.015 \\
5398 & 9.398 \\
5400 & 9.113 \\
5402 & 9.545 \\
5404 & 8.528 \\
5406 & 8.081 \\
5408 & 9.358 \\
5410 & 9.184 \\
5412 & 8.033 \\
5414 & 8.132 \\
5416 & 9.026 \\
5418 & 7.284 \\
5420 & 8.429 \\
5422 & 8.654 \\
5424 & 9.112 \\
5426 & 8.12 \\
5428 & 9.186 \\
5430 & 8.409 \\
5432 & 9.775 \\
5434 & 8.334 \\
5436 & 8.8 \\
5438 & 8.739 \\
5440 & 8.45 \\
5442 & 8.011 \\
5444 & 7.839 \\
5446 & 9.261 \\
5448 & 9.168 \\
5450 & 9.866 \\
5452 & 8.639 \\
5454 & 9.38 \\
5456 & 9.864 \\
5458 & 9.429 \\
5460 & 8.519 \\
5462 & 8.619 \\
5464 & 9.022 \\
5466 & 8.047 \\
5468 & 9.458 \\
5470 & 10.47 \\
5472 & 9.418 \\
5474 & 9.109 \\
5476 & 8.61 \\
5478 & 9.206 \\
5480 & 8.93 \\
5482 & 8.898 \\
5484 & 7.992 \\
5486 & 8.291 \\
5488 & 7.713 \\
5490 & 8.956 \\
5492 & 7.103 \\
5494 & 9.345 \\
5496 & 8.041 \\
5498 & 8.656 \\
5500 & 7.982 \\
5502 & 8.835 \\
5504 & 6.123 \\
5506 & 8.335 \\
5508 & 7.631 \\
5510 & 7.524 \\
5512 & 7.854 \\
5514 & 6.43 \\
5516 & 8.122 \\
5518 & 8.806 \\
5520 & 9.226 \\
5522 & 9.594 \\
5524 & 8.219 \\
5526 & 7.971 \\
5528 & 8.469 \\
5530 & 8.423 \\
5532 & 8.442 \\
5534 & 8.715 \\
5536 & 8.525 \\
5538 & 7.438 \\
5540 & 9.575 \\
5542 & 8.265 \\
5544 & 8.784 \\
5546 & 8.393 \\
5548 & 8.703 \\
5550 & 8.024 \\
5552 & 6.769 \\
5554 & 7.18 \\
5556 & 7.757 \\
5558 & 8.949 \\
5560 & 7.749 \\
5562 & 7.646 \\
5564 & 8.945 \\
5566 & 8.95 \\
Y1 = 0.75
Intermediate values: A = 7.53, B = 8.67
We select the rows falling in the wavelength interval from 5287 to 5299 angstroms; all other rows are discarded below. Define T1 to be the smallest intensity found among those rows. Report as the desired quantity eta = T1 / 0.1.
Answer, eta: 75.08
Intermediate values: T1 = 7.508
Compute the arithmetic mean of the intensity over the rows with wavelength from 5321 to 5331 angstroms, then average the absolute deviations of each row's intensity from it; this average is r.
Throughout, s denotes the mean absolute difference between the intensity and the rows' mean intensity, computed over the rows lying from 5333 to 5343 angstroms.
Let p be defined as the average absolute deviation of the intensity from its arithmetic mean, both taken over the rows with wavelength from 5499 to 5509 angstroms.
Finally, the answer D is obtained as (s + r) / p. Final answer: 1.4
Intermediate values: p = 0.72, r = 0.50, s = 0.48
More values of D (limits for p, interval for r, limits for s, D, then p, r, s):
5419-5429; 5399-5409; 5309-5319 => 1.8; 0.36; 0.50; 0.15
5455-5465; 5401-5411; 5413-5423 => 2.2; 0.44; 0.51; 0.48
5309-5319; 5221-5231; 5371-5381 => 6.8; 0.15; 0.52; 0.53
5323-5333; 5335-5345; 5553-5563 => 1.4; 0.53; 0.33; 0.44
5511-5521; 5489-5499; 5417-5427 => 1.6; 0.76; 0.68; 0.49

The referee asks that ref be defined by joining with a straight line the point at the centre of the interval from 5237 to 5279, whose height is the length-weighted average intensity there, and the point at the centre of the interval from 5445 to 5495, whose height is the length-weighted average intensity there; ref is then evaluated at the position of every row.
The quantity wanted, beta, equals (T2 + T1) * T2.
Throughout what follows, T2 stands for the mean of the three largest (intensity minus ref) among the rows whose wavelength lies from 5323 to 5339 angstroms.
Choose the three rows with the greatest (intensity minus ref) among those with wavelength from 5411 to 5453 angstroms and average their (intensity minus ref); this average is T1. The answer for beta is 1.43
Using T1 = 0.9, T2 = 0.8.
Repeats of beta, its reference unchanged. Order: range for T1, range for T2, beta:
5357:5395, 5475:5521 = 0.12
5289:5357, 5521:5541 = -0.03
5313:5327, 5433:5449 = 0.38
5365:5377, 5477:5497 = 0.07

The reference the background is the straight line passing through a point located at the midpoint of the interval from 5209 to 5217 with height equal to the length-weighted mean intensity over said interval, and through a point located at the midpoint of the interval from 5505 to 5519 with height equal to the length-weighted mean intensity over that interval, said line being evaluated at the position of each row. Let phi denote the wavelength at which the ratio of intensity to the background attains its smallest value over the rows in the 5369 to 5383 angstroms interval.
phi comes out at 5372 angstroms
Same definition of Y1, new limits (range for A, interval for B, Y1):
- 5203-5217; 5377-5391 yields 0.70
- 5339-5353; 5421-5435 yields 0.69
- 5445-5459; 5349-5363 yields 1.32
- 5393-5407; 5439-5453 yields 1.03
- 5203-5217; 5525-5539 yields 0.76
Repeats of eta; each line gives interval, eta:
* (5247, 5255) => 72.56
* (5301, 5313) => 73.26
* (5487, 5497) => 71.03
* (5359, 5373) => 72.74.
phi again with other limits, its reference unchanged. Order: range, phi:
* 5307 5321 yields 5308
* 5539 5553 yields 5552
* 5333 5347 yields 5342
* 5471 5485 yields 5484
